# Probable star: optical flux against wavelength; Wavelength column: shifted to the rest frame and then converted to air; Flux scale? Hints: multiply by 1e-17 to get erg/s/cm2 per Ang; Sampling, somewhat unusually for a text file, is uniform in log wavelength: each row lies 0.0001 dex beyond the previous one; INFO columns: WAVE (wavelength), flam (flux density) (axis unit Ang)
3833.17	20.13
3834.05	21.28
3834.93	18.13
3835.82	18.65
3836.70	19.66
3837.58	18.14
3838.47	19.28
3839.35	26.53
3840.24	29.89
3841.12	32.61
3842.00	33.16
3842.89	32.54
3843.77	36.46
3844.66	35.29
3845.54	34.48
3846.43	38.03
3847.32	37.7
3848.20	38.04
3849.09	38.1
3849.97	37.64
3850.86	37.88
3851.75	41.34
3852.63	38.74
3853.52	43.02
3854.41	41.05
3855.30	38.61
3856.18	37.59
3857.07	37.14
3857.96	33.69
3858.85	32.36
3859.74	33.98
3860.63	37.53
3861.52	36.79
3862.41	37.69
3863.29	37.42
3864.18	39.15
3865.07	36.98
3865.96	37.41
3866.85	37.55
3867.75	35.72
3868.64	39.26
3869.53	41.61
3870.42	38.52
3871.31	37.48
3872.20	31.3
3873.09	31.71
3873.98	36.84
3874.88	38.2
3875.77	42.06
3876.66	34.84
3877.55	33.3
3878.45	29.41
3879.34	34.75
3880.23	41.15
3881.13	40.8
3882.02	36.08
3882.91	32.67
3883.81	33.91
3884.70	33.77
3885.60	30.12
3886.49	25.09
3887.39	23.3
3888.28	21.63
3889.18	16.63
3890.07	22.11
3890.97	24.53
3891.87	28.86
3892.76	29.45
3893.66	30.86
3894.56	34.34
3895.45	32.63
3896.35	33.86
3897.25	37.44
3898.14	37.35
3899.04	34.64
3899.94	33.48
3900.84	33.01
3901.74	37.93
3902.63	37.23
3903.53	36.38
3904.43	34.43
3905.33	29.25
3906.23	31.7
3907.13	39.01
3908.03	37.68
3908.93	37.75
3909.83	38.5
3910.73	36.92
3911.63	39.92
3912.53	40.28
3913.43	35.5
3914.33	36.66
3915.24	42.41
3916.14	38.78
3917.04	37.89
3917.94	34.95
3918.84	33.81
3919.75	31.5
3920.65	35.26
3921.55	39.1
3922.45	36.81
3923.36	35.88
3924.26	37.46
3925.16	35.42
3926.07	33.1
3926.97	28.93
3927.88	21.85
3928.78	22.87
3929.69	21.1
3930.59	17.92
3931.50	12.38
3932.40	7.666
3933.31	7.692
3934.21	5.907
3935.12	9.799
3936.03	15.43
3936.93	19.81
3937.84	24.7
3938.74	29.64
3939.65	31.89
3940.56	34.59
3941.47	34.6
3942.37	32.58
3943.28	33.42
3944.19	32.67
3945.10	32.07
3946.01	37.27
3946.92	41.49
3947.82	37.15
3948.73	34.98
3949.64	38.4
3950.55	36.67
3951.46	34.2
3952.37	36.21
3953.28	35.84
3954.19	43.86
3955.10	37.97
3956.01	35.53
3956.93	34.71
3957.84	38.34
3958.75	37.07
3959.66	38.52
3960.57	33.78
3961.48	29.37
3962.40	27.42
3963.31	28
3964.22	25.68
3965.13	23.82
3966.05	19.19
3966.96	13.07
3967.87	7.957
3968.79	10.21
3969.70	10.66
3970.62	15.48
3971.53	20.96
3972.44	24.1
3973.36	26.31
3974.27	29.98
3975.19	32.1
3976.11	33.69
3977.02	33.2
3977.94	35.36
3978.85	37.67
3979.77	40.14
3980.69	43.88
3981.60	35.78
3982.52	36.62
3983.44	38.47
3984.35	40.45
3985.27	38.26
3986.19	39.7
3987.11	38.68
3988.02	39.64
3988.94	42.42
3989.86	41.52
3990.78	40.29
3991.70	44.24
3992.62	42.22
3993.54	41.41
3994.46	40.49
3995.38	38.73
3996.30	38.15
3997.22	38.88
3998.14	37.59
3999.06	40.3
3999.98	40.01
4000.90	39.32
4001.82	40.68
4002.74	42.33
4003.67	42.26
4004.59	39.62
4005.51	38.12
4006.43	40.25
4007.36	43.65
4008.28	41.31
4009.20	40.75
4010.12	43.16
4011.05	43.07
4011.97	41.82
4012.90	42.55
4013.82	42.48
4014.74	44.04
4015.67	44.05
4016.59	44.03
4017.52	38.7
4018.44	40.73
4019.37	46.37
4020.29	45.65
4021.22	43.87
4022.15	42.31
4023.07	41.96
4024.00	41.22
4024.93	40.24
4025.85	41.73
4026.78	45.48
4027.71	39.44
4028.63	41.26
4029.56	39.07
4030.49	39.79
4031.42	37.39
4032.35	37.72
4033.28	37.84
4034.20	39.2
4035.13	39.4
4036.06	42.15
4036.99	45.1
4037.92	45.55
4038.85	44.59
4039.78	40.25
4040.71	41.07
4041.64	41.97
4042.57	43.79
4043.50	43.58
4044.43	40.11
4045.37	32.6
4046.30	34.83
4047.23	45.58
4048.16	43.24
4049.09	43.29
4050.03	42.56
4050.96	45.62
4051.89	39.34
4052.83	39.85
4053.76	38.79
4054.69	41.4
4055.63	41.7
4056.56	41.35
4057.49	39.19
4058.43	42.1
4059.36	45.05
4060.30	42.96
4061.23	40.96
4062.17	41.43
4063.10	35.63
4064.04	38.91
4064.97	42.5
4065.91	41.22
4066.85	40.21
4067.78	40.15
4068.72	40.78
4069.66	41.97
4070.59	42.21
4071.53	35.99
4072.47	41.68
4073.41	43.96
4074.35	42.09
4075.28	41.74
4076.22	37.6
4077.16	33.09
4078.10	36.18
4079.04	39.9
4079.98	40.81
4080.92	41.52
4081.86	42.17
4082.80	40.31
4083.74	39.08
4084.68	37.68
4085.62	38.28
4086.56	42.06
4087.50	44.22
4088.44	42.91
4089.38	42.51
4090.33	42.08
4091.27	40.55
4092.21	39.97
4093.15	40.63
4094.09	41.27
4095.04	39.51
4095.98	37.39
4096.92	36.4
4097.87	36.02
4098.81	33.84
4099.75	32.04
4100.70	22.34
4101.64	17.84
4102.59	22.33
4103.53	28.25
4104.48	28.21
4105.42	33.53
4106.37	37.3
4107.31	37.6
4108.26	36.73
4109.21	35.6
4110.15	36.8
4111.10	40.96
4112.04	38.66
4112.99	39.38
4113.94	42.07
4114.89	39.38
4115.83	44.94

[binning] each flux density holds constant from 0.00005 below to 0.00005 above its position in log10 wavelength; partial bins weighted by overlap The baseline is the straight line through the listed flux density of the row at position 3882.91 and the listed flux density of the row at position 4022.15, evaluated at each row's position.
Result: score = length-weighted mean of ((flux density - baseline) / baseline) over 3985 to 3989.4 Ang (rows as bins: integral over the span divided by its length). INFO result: -0.002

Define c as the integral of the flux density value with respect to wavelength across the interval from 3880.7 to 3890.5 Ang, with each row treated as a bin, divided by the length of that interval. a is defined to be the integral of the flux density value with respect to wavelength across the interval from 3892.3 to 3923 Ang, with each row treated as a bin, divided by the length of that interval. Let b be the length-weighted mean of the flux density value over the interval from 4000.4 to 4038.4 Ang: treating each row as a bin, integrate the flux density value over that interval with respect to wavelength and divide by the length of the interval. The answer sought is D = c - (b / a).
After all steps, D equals 28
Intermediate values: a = 35.8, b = 41.6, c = 28.7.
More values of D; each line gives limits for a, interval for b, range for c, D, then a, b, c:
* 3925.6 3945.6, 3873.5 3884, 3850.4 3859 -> 37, 23.2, 36.2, 38.3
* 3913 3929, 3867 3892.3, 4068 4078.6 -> 39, 34.5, 32.7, 39.7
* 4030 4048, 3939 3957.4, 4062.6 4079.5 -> 39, 40.7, 35.7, 39.8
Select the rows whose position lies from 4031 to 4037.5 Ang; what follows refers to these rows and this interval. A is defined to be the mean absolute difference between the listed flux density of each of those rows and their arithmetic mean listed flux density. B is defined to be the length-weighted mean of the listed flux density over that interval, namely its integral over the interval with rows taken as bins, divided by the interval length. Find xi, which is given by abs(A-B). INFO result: 37.7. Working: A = 2.2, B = 40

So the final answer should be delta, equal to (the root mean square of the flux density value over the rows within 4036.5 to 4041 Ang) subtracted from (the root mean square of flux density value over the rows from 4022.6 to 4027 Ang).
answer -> -1.2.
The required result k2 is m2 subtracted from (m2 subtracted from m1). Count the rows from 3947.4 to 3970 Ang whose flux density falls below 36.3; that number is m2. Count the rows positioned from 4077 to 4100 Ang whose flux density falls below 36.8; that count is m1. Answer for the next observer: -28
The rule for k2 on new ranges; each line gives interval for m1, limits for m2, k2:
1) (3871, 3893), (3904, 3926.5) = -3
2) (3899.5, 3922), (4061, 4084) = 4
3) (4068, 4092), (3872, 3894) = -37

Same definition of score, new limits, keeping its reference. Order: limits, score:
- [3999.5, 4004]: -0.001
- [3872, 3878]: 0.109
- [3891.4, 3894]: -0.111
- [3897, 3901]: 0.043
